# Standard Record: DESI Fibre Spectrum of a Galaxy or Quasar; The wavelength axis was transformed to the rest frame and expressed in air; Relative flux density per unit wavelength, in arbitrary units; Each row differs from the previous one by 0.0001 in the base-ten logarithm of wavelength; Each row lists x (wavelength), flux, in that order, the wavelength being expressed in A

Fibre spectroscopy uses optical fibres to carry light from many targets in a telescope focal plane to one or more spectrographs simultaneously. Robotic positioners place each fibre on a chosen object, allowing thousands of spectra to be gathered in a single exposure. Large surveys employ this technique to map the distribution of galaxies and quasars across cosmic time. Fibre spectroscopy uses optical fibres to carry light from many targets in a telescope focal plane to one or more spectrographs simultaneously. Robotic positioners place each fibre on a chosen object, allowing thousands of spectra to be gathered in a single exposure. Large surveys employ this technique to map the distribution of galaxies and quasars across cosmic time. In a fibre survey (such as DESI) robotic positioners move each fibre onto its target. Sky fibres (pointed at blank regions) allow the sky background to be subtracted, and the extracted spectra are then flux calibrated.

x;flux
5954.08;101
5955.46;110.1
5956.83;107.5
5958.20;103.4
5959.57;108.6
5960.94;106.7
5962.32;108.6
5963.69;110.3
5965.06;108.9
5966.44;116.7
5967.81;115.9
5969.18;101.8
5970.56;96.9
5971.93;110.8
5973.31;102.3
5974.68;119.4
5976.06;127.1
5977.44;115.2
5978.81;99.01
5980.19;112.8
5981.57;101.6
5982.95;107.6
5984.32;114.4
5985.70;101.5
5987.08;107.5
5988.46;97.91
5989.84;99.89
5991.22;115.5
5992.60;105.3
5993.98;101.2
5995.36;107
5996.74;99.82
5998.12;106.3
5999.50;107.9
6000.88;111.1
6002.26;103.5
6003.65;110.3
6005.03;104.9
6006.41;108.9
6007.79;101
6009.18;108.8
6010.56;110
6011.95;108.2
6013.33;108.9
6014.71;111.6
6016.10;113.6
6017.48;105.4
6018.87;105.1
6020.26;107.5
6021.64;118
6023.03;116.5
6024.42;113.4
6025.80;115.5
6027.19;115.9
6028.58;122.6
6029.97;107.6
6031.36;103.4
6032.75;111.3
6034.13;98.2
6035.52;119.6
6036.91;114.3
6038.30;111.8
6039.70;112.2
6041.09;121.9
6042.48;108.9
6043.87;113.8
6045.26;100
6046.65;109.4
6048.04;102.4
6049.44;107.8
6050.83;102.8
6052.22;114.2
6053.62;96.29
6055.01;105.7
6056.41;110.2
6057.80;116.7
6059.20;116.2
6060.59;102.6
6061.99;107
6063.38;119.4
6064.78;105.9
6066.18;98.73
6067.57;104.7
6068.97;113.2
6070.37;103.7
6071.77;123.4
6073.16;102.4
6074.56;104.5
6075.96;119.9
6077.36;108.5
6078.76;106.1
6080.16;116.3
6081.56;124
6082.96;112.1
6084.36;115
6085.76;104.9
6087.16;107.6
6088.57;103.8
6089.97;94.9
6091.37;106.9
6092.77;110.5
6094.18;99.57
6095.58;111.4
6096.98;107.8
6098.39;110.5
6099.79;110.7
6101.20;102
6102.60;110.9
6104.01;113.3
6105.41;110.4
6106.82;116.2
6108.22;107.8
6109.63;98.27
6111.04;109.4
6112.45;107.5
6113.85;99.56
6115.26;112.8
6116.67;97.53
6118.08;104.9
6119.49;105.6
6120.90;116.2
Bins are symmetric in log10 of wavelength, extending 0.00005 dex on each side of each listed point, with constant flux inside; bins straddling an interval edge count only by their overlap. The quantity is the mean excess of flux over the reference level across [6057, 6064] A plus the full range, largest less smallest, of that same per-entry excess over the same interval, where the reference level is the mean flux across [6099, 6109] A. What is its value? 19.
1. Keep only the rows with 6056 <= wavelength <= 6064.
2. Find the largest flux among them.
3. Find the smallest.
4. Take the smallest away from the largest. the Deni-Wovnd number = 17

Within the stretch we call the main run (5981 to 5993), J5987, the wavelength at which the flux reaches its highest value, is 5991.22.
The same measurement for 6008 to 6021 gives 6016.10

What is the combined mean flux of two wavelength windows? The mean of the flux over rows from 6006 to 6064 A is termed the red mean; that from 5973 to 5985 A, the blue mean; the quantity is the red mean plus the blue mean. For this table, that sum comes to 221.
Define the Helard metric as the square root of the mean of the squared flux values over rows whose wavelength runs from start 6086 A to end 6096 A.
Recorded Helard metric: 105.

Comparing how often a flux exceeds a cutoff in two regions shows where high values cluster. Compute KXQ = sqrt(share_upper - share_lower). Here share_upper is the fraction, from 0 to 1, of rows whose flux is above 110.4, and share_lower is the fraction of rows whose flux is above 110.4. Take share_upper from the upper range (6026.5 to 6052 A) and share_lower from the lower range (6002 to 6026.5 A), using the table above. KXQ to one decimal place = 0.4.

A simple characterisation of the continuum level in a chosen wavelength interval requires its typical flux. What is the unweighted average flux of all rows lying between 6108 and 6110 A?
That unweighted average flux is 103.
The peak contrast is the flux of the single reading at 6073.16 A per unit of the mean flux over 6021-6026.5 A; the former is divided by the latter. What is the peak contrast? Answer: 0.88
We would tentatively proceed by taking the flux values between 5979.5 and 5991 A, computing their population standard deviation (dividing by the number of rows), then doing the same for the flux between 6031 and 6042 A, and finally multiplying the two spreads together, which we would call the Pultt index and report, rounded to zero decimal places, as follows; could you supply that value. 42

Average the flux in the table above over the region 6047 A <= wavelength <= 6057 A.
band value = 105.6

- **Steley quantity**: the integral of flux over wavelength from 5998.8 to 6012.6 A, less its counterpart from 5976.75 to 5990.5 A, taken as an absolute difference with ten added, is 39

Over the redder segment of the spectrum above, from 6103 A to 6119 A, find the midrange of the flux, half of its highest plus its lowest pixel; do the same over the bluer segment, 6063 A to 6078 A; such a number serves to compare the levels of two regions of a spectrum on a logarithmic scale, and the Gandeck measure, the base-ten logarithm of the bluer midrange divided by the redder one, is 0.017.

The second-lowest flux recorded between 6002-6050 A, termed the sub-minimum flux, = 100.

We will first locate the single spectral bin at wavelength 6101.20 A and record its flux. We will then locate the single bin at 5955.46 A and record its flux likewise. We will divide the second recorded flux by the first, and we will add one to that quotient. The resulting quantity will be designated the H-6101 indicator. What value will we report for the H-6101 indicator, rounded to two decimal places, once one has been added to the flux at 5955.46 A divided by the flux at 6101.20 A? 2.08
